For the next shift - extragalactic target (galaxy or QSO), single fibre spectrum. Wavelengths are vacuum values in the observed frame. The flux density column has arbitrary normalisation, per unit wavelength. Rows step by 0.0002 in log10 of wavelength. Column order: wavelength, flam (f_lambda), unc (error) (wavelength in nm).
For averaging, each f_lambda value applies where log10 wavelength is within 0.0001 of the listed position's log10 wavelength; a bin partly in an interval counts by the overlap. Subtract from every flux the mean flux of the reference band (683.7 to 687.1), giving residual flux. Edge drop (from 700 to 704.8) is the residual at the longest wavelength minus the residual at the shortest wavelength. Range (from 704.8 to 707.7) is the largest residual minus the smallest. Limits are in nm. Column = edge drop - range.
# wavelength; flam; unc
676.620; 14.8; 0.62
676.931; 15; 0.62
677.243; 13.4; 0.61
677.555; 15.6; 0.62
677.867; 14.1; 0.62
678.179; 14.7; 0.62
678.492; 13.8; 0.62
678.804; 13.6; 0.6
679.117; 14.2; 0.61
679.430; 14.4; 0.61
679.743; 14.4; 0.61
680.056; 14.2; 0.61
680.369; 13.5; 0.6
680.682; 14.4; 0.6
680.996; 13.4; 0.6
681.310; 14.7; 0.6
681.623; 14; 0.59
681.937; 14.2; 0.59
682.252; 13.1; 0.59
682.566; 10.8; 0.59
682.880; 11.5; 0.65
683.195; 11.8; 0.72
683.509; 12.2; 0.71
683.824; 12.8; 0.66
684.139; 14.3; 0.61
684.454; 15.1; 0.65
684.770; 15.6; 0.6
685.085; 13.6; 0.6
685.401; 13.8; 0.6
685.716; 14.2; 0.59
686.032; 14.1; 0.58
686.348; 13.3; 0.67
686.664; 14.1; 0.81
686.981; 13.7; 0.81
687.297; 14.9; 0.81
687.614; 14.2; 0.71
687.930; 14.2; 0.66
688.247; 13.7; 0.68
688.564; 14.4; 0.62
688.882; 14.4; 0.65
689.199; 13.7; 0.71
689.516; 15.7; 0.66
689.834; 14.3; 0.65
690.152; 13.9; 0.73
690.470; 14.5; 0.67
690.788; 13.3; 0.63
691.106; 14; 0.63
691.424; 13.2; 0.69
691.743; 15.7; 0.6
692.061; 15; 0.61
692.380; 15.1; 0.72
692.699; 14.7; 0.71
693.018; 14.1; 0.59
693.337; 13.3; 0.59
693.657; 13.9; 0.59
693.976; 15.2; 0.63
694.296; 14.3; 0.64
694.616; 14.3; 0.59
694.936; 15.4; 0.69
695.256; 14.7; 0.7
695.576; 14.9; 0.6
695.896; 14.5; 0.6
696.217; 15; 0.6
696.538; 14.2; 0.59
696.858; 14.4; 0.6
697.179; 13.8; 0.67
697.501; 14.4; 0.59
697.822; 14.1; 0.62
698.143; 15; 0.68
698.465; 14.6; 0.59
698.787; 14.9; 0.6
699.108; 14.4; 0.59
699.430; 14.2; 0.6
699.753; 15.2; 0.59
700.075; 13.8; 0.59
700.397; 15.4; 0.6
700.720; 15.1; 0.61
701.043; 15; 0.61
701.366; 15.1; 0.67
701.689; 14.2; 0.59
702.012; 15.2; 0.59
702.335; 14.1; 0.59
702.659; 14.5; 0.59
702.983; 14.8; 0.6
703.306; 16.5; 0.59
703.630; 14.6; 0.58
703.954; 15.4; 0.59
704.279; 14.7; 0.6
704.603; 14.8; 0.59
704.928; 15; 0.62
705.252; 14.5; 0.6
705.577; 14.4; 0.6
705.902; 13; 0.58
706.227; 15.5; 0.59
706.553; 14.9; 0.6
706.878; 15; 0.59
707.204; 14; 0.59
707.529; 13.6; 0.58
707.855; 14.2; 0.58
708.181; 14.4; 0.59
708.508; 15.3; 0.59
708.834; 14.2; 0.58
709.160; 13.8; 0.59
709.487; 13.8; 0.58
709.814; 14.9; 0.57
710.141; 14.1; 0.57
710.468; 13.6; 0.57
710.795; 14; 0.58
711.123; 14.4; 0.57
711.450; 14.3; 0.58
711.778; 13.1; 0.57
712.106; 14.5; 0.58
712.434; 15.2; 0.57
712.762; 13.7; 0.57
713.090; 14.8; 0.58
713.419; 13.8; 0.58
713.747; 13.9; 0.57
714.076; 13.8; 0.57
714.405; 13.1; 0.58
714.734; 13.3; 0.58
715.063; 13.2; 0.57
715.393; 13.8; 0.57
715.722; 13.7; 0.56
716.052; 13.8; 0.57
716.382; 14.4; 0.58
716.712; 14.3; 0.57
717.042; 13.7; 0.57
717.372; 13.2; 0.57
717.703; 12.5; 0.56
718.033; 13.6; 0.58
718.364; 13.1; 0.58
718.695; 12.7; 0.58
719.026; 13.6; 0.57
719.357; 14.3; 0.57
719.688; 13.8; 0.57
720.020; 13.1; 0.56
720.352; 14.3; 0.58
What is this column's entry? -1.5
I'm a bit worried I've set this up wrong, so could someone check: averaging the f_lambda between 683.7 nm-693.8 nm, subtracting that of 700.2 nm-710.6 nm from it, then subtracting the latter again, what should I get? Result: -15.0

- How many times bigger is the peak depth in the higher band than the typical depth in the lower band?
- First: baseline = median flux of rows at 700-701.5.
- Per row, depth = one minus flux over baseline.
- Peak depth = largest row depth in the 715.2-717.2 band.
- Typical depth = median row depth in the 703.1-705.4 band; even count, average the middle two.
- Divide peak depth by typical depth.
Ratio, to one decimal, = 4.7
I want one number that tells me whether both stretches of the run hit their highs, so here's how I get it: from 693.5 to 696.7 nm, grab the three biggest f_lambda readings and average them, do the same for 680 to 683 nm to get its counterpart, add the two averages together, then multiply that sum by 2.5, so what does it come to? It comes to 74.1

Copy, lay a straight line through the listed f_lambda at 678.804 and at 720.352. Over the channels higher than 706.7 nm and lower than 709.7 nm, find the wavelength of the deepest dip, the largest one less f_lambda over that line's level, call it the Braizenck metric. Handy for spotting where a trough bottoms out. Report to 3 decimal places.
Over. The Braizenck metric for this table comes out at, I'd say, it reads 707.529 nm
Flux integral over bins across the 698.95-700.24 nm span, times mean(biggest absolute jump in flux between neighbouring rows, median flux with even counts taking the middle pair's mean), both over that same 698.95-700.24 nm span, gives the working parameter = 146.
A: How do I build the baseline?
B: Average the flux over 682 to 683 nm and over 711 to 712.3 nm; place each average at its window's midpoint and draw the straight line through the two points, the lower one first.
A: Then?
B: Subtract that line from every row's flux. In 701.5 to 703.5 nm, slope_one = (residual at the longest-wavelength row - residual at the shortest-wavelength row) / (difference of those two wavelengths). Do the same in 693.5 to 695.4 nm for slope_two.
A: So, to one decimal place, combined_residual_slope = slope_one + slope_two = 1.8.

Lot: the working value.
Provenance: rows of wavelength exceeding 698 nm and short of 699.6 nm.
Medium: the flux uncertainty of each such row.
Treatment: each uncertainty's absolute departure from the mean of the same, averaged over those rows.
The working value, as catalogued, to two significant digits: 0.027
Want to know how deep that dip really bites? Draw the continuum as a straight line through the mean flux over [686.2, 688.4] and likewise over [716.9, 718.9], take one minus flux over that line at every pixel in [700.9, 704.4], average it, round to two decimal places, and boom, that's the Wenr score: -0.10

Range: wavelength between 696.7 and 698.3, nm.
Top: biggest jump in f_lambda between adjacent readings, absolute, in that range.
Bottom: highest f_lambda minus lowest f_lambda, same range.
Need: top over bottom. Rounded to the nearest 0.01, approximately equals 0.75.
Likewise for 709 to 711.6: 0.85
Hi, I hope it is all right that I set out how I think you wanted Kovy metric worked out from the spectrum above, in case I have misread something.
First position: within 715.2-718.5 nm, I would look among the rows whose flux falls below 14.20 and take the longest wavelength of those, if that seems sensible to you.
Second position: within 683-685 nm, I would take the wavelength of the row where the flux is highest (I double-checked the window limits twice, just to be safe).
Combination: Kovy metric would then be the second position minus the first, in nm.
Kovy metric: -33.59 nm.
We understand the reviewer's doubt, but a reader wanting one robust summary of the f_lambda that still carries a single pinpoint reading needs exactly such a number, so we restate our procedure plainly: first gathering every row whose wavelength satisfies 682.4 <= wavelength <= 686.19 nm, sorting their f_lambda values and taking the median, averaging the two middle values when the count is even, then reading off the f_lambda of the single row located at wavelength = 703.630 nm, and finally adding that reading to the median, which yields 28.3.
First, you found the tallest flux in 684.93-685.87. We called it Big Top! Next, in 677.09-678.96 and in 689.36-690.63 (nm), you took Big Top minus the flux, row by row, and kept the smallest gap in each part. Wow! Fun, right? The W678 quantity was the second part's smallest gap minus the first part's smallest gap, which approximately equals -0.10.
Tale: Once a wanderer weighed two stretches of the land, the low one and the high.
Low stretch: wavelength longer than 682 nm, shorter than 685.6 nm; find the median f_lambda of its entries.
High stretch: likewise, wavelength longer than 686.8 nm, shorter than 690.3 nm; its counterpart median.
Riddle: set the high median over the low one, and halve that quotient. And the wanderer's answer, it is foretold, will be 0.542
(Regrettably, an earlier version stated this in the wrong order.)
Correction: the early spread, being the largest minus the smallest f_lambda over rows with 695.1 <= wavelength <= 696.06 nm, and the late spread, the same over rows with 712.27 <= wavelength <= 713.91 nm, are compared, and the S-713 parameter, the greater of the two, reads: 1.5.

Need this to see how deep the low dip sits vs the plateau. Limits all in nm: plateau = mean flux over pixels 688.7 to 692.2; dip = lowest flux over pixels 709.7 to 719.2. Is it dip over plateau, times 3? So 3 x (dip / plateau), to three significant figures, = 2.62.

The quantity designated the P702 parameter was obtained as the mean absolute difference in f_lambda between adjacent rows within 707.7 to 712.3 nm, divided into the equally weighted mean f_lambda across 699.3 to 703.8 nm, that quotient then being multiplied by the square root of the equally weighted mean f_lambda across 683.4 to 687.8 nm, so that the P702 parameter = 85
